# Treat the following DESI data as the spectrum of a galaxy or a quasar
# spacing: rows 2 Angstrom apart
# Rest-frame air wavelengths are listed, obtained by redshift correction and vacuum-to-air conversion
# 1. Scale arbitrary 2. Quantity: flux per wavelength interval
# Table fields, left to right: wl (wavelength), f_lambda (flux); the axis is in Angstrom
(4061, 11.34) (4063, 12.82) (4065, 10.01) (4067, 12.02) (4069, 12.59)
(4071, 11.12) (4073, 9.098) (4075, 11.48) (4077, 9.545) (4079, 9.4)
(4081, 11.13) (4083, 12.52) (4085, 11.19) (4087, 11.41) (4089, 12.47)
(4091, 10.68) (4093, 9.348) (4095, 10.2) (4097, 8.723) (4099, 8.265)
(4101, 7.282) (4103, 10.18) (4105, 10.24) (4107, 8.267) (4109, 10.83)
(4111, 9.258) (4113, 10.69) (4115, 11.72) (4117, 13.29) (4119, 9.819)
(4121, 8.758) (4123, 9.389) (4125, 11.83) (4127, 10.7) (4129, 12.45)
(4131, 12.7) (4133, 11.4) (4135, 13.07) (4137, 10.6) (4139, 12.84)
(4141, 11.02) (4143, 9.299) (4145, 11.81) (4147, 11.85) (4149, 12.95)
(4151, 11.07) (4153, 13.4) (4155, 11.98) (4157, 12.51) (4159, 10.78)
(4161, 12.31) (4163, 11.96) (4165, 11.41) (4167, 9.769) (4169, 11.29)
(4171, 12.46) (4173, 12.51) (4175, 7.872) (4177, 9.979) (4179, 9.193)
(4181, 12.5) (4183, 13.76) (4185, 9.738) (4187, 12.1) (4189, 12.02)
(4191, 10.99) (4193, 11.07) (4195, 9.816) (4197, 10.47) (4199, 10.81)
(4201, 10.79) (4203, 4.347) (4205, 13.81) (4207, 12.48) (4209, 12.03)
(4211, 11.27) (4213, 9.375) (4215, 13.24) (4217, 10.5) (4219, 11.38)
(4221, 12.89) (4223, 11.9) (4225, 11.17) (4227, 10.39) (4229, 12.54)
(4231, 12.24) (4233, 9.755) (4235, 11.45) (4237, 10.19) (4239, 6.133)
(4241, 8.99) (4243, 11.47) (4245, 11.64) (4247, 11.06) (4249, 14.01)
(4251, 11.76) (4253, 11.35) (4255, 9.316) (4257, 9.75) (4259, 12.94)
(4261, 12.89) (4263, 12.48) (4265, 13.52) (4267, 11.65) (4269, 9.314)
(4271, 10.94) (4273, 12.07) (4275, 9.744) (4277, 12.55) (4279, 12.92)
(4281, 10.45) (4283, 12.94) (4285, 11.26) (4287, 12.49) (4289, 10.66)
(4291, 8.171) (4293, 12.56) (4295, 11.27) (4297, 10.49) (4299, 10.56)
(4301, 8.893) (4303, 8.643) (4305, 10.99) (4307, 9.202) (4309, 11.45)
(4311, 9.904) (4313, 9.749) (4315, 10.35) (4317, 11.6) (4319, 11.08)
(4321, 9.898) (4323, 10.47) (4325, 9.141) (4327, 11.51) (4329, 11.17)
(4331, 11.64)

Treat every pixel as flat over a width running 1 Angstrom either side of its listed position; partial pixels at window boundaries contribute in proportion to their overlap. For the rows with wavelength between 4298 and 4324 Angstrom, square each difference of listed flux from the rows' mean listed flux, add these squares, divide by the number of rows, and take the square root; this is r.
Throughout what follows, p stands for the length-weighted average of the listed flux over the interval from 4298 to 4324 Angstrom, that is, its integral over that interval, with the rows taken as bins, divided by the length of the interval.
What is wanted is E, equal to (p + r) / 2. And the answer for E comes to 5.6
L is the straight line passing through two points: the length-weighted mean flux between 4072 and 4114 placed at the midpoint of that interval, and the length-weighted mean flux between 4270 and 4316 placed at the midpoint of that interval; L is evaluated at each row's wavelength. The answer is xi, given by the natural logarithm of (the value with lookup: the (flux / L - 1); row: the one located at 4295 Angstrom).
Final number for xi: -3.1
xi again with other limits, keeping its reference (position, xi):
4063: -1.3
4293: -1.8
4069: -1.4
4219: -2.5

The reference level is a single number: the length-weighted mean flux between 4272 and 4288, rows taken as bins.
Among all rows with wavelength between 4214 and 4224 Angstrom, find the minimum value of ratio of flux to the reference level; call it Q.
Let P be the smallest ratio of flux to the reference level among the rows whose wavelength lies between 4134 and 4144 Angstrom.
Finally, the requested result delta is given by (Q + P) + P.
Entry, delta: 2.47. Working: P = 0.79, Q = 0.89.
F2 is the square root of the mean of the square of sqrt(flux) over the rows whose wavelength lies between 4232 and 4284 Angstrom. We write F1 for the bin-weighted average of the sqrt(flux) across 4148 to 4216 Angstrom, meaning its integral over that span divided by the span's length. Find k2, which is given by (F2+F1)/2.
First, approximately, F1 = 3.34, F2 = 3.35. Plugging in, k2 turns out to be 3.34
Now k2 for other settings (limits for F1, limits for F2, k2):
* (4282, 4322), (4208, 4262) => 3.30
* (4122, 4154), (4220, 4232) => 3.43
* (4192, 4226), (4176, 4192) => 3.33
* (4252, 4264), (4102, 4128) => 3.30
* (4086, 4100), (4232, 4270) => 3.25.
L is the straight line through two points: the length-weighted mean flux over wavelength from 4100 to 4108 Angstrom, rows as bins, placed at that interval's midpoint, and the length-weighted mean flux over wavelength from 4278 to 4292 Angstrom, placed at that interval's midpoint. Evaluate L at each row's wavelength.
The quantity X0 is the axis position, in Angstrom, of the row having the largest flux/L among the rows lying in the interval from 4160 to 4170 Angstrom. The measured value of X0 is 4161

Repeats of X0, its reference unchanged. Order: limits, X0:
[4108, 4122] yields 4117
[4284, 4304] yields 4287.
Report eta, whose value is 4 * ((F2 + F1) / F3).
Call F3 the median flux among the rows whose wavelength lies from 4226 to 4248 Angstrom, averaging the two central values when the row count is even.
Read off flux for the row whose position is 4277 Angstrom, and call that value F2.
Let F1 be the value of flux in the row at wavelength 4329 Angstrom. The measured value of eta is 8.6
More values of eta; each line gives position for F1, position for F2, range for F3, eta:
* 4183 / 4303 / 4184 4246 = 8.0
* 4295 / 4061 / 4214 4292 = 7.9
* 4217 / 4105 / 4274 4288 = 6.6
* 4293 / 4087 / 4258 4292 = 7.9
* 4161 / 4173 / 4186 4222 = 8.9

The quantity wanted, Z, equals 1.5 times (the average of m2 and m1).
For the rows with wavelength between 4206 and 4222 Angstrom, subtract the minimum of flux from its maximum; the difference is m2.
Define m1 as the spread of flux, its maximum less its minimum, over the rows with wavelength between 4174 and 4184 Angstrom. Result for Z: 7.3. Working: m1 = 5.9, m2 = 3.9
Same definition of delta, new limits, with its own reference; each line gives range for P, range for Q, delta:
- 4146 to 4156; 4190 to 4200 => 2.71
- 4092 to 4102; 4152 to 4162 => 2.15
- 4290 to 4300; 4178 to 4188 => 2.16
